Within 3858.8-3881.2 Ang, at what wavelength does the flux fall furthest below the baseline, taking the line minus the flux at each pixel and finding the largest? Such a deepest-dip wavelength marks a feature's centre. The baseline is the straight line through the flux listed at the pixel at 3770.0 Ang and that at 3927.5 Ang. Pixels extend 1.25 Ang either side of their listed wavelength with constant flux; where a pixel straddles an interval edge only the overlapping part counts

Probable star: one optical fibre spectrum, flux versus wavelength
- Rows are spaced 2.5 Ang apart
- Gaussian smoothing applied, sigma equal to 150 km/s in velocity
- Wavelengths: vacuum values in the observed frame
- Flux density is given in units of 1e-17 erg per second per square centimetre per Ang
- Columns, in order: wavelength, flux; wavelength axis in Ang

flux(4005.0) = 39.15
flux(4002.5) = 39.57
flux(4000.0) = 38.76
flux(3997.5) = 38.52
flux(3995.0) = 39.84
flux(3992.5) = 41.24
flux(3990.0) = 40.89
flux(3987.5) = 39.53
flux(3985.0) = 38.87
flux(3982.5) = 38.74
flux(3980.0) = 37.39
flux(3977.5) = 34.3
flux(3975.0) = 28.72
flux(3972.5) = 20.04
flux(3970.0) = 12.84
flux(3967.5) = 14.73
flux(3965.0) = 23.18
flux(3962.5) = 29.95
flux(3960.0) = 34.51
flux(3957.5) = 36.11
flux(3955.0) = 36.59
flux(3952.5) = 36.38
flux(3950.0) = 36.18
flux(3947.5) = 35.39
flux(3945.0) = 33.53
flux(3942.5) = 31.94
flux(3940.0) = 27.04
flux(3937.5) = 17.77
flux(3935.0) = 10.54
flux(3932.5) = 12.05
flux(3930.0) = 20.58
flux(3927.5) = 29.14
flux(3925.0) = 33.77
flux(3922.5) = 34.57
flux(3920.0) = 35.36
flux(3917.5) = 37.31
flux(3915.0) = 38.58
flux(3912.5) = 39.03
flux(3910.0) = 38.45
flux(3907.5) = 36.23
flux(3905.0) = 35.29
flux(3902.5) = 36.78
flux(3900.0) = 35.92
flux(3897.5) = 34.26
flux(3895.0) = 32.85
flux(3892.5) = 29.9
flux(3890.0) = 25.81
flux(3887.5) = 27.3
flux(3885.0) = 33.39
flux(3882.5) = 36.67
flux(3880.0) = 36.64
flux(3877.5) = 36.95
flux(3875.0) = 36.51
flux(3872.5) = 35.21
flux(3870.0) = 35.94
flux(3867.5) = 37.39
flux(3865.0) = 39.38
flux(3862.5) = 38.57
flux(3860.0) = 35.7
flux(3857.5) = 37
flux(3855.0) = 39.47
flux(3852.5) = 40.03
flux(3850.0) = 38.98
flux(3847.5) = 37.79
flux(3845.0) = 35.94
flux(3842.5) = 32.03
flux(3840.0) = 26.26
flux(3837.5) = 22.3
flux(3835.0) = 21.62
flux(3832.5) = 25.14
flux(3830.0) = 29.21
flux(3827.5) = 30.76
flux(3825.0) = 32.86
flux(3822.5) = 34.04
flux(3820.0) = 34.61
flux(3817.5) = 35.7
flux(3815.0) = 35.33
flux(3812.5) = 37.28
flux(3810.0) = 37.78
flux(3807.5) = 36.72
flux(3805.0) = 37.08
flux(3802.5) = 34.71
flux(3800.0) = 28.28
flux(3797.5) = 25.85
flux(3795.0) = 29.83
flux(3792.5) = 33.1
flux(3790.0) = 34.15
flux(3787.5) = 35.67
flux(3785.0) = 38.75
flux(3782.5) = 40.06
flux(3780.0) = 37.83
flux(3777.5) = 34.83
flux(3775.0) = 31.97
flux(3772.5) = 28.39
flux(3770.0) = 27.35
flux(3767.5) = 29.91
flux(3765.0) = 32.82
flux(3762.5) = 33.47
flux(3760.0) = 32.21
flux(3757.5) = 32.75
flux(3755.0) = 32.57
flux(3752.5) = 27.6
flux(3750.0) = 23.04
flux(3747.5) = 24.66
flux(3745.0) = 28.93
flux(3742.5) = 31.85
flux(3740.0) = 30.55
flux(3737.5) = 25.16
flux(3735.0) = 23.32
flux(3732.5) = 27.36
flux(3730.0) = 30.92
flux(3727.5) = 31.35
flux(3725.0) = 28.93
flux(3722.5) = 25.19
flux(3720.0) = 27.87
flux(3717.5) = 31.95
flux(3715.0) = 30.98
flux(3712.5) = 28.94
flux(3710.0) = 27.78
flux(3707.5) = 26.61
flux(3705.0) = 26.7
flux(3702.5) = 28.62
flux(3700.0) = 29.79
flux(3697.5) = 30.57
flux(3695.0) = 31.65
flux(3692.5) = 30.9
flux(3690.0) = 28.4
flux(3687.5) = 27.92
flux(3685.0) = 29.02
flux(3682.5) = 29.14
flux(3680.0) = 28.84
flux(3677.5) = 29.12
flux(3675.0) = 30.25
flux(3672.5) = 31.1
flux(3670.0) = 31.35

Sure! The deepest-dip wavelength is 3872.5 Ang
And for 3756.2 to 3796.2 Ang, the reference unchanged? 3770.0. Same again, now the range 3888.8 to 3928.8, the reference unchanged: 3890.0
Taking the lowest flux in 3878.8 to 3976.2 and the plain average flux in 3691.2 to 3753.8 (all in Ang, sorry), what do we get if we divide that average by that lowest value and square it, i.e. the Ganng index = 7.3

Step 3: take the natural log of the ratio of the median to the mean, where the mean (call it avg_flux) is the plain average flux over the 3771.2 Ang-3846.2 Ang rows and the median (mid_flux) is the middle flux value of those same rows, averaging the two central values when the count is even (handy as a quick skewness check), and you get 0.045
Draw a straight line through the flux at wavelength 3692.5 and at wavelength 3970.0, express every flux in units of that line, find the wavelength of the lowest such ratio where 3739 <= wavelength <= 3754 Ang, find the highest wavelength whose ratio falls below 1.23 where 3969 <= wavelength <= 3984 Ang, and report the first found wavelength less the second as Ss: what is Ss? -220.0 Ang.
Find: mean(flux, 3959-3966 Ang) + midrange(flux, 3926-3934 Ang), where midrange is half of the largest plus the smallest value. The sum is 50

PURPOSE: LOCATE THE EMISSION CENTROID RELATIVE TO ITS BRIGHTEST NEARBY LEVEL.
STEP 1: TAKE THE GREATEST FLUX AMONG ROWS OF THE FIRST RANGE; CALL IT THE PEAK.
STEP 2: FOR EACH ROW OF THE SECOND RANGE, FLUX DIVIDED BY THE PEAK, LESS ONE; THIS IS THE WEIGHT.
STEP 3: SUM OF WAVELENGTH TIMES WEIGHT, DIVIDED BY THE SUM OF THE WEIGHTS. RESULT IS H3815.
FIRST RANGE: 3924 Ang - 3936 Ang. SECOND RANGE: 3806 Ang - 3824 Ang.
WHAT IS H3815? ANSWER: 3812.4 Ang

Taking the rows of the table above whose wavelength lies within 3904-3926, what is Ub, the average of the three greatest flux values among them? 38.7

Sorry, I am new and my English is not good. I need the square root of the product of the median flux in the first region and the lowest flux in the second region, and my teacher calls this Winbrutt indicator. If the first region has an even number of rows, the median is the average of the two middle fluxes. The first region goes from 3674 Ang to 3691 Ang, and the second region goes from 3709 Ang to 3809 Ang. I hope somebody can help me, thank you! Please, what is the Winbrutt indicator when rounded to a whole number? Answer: 26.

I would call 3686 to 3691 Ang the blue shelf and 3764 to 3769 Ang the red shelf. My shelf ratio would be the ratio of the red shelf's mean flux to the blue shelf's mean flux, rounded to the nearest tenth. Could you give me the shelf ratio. 1.1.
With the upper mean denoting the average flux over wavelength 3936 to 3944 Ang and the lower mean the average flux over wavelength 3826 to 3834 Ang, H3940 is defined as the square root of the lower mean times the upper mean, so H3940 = 27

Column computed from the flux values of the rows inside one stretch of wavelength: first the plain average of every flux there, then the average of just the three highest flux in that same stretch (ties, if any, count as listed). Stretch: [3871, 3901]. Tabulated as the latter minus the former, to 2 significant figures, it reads 3.3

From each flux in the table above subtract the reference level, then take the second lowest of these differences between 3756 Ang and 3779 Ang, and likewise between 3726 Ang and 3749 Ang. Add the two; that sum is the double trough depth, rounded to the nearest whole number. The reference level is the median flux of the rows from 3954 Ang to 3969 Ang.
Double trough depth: -11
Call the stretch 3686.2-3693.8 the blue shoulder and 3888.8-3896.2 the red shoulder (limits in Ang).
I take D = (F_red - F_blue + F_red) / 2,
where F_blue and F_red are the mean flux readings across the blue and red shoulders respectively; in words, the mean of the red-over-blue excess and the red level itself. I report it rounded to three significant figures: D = 15.0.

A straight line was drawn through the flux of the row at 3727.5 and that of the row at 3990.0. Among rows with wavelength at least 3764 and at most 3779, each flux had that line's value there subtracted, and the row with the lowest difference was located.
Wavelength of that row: 3770.0 Ang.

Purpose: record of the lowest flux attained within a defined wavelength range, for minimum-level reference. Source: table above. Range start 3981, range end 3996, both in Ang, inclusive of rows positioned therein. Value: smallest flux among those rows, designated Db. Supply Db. 38.74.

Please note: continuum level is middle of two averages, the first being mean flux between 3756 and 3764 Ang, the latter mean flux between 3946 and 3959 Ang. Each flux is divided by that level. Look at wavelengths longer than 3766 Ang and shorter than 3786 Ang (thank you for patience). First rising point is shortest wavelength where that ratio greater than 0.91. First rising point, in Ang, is 3775.0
